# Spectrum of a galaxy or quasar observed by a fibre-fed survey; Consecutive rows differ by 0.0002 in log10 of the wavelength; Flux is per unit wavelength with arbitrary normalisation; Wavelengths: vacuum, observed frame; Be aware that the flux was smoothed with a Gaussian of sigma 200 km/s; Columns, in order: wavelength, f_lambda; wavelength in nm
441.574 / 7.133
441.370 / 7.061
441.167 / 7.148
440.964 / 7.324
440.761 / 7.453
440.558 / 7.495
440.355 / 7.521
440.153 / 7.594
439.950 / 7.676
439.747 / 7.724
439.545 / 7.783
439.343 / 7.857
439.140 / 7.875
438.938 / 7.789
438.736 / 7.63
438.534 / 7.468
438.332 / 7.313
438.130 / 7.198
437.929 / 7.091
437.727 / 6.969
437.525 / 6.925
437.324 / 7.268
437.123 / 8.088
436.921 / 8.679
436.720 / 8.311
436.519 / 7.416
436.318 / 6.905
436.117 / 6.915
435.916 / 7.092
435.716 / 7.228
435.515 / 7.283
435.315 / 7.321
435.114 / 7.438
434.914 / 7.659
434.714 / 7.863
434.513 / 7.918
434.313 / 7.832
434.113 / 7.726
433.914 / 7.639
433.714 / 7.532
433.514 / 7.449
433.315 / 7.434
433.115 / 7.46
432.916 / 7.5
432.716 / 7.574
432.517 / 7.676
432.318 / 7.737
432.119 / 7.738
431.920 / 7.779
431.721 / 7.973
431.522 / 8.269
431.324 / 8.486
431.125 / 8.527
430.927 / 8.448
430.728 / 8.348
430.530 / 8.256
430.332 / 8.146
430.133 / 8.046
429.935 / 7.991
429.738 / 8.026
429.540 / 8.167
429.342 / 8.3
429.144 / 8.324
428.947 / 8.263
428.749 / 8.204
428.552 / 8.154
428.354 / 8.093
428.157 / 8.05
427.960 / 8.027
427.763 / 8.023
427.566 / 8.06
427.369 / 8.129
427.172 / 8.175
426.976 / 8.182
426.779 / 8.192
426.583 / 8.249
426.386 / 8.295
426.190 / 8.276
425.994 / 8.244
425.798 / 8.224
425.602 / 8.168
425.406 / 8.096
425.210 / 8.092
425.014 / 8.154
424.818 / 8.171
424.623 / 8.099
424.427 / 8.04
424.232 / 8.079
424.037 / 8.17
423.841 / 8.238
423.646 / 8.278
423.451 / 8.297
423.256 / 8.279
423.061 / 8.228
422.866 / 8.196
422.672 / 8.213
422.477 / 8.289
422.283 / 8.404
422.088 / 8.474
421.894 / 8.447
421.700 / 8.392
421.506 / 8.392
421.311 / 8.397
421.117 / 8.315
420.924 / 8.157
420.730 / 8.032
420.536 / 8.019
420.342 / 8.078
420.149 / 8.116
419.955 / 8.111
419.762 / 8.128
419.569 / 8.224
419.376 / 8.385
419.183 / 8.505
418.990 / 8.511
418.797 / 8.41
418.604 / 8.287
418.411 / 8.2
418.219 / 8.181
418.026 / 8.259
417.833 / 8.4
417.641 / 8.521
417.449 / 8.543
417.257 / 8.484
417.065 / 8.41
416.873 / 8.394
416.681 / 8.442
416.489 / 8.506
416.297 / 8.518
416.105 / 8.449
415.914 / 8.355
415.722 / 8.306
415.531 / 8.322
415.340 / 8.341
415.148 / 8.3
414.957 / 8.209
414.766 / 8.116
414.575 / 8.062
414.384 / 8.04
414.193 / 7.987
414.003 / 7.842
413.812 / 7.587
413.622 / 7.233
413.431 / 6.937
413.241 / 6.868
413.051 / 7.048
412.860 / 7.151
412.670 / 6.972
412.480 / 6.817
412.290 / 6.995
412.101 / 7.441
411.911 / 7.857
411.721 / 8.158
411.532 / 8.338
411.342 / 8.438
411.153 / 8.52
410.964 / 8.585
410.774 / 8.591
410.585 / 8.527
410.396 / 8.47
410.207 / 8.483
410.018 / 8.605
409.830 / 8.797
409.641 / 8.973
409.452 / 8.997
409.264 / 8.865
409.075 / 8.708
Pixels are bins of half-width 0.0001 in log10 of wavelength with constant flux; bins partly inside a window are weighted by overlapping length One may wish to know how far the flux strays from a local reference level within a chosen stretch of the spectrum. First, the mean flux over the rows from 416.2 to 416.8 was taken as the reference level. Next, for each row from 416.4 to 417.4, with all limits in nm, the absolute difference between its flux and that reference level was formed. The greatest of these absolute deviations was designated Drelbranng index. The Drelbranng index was 0.1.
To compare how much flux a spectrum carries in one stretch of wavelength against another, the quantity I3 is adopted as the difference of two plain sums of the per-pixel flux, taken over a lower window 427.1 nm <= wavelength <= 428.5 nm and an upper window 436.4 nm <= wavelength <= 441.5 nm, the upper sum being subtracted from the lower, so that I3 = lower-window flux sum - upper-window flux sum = -132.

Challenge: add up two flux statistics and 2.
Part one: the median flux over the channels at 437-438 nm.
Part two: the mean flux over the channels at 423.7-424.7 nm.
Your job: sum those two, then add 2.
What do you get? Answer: 17.2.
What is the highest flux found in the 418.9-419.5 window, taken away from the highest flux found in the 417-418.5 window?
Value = 0.03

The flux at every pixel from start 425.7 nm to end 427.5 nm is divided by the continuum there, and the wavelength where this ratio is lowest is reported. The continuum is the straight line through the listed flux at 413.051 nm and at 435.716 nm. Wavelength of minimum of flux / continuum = 427.369 nm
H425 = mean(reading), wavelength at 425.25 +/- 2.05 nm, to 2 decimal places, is 8.19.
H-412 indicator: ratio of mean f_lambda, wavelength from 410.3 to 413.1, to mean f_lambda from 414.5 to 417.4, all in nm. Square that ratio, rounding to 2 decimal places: 0.89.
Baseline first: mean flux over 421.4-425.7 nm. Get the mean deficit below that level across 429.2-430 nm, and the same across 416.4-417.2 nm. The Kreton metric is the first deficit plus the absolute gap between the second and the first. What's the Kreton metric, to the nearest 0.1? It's 0.4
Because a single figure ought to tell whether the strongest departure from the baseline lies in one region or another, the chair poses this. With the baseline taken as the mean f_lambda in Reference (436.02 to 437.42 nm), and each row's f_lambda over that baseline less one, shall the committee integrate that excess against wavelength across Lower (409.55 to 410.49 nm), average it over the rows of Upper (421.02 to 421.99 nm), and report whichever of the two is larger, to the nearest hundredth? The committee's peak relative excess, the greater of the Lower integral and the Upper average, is 0.12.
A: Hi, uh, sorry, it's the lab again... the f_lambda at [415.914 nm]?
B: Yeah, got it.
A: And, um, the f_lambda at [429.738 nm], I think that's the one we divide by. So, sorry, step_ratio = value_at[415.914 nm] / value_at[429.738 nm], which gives 1.041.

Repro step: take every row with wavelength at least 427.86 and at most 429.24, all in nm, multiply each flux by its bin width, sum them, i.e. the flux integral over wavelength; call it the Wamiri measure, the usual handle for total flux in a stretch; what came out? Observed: 11.3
